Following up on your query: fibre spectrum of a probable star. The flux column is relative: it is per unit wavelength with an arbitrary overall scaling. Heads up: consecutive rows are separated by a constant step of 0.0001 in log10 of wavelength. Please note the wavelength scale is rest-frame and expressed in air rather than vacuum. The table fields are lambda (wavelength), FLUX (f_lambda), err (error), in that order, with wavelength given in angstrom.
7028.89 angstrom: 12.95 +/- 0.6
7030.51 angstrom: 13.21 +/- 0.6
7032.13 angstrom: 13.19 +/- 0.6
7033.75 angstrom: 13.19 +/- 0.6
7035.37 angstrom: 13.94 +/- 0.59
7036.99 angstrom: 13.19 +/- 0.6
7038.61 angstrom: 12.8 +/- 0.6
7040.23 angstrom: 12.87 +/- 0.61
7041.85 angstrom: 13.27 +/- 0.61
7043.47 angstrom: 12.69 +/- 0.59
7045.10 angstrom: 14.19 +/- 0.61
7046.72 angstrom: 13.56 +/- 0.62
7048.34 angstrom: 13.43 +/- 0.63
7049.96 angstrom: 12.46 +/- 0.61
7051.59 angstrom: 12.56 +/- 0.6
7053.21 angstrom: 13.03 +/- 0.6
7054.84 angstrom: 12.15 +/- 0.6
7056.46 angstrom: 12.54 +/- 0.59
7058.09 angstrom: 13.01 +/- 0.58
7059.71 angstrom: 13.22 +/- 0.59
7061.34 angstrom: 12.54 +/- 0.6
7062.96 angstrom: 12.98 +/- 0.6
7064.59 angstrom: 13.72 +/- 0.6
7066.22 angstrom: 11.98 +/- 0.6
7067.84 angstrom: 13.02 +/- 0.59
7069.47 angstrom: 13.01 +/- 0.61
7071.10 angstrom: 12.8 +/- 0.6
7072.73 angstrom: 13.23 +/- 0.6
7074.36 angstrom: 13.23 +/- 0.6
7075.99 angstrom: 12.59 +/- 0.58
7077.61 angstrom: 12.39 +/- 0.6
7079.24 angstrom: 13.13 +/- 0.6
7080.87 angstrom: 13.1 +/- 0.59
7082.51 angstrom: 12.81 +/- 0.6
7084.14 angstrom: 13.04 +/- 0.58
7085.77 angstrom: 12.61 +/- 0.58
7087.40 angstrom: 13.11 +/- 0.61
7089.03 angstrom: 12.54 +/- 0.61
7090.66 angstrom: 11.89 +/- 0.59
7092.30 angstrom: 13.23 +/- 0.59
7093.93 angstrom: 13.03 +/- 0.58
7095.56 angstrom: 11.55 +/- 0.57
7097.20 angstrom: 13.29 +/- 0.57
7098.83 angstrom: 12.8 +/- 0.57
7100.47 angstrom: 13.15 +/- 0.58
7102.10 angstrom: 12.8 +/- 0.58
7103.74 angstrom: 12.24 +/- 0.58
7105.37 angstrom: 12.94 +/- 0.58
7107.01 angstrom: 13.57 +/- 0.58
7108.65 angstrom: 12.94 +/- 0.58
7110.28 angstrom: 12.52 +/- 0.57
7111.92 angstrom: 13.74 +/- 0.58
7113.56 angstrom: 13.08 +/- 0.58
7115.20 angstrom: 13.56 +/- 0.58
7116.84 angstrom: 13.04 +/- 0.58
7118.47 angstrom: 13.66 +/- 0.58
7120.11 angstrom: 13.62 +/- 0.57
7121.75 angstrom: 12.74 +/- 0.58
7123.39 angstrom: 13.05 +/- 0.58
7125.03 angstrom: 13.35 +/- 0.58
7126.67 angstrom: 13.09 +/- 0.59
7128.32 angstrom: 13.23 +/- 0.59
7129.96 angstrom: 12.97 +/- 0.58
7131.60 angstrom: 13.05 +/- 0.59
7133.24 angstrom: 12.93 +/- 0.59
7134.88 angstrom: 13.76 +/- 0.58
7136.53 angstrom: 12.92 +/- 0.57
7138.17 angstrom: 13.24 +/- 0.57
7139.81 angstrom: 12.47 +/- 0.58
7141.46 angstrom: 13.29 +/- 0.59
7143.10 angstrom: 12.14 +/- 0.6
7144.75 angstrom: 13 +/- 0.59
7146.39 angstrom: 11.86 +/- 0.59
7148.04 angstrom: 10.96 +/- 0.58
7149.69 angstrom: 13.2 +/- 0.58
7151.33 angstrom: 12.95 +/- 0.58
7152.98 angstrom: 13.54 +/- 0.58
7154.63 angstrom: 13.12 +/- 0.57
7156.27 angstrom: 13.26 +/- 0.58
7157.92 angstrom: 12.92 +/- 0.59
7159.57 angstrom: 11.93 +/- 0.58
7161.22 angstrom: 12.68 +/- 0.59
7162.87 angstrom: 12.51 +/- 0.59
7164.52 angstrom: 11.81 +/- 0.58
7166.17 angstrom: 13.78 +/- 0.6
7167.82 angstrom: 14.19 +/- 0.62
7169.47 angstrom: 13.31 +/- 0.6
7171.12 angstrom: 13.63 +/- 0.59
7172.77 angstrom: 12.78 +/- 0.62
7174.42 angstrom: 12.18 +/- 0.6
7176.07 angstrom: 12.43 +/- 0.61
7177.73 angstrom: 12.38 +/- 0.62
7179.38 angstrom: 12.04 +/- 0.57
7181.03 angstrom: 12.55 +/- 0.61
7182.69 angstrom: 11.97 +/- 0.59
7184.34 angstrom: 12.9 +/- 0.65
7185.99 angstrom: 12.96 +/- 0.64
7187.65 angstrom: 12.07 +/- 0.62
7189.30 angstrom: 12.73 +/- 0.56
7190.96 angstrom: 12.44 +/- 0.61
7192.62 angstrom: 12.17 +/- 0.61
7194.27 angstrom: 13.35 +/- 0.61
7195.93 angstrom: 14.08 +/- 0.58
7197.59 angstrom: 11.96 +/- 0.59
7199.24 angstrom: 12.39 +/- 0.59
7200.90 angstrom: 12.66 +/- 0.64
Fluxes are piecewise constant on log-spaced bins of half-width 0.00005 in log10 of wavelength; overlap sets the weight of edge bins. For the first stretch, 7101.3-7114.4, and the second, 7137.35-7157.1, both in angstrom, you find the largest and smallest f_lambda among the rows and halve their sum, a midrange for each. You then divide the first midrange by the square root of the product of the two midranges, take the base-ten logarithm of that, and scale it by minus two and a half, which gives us -0.032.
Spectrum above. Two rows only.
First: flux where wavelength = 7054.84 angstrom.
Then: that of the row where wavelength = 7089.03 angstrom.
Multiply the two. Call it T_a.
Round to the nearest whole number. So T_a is 152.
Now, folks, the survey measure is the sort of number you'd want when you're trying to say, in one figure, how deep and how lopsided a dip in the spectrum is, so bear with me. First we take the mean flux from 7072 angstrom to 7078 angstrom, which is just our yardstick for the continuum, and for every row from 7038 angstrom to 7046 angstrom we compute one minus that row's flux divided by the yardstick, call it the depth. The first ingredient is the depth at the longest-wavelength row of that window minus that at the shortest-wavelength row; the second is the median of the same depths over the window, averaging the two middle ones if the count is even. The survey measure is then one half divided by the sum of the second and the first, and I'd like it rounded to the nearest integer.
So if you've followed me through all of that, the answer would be -5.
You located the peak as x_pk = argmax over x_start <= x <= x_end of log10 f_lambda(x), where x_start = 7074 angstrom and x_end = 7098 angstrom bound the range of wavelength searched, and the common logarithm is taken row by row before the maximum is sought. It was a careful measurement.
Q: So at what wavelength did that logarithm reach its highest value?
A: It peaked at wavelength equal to 7097.20 angstrom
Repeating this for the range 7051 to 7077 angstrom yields 7064.59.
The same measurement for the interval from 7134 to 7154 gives 7134.88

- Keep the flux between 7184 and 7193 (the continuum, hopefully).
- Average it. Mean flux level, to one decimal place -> 12.5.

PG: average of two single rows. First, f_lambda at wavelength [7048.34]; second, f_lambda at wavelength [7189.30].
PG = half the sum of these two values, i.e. 13.08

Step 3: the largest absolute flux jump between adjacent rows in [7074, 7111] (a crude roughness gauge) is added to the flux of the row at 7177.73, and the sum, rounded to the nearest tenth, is 14.1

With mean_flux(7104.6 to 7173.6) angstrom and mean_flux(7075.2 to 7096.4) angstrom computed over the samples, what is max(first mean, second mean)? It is 13.0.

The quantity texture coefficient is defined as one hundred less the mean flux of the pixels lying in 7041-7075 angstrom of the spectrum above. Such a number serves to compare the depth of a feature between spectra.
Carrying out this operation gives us 87.0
